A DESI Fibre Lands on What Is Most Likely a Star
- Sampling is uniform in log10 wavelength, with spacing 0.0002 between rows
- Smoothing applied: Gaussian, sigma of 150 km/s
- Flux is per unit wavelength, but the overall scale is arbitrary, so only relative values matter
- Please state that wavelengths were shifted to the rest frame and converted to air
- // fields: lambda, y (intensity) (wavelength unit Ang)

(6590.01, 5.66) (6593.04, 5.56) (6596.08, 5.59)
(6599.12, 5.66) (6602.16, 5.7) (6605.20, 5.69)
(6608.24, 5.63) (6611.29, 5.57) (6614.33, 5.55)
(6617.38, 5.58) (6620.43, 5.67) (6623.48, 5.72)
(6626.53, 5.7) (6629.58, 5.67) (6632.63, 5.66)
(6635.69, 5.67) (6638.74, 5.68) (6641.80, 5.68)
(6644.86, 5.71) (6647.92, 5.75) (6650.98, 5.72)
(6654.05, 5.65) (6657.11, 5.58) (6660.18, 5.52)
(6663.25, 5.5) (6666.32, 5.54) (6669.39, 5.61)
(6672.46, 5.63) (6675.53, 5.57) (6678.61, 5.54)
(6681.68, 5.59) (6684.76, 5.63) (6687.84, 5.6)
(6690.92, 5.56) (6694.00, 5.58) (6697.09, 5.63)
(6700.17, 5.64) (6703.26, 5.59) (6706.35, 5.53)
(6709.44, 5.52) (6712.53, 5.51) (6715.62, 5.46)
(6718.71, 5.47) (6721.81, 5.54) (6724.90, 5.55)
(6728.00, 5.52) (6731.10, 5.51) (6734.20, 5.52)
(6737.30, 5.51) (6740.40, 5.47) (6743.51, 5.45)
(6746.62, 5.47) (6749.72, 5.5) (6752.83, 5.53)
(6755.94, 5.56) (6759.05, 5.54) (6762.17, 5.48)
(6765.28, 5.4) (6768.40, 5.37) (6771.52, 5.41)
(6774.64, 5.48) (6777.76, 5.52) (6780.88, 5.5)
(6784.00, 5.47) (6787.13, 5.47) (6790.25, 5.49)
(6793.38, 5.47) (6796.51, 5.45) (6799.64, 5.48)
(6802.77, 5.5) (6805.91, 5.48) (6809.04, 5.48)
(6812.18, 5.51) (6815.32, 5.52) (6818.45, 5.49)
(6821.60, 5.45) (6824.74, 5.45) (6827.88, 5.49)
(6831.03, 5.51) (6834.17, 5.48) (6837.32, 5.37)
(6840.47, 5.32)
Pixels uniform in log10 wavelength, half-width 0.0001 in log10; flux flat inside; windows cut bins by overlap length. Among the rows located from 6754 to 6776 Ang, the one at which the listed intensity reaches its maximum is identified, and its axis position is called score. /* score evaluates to 6755.94 Ang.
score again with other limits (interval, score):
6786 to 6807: 6802.77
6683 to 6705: 6700.17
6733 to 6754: 6752.83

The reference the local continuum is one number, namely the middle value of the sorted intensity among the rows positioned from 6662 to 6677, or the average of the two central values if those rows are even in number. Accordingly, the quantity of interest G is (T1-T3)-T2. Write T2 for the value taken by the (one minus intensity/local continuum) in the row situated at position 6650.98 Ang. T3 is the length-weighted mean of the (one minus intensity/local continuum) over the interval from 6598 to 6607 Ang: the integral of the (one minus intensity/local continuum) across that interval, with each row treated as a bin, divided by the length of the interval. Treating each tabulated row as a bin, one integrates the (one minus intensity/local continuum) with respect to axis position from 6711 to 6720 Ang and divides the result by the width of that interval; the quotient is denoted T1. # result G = 0.063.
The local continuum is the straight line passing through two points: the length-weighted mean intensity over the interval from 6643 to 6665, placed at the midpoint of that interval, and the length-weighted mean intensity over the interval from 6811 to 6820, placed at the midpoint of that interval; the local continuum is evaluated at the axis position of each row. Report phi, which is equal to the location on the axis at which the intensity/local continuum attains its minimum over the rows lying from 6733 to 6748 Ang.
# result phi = 6743.51 Ang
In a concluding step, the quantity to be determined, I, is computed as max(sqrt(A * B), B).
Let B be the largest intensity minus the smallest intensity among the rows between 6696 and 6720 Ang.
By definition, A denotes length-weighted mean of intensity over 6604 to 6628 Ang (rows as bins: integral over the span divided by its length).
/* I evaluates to 1.01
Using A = 5.64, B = 0.18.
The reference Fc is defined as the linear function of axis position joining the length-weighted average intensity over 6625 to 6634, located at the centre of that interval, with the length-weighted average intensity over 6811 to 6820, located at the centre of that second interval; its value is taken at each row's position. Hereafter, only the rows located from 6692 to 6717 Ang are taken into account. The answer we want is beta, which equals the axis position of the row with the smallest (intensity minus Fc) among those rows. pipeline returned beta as 6715.62 Ang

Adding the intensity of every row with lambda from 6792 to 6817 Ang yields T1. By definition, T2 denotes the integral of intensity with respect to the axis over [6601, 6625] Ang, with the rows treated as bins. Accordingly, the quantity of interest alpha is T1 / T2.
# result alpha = 0.32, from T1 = 44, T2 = 135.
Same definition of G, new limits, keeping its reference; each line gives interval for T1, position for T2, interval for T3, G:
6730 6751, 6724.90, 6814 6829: -0.005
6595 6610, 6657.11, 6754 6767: -0.027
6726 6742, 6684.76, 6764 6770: -0.011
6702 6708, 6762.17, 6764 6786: -0.035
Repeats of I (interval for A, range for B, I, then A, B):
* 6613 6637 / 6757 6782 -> 0.98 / 5.65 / 0.17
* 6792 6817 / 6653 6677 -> 0.91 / 5.49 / 0.15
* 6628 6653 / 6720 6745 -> 0.75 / 5.69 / 0.10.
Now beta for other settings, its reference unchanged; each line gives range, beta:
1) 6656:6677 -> 6663.25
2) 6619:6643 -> 6620.43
